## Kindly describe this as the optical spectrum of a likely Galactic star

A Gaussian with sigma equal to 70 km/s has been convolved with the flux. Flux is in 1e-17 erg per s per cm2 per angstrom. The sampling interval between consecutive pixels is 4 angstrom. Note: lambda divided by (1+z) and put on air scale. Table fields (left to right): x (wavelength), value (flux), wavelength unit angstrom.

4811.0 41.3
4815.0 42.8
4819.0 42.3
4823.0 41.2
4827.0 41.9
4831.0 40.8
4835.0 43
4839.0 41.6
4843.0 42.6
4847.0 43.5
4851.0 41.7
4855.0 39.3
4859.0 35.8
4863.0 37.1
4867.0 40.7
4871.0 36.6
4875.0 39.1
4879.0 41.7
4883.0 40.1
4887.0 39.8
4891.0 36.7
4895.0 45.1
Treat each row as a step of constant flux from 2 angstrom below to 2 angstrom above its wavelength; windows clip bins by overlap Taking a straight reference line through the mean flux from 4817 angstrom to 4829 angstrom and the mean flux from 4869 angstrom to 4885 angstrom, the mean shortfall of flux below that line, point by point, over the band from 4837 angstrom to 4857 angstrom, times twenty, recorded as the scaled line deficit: -20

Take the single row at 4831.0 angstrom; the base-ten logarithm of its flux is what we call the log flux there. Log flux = 1.61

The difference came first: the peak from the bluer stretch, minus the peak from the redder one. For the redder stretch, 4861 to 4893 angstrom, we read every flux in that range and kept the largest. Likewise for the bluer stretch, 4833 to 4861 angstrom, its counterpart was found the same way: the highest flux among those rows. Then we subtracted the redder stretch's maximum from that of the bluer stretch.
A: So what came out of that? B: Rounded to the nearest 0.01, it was 1.80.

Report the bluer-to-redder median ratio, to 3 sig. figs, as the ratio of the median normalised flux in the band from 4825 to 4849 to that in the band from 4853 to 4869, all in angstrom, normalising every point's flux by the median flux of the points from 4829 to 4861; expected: 1.11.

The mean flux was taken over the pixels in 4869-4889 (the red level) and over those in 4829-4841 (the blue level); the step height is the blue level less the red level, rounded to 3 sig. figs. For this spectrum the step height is 2.34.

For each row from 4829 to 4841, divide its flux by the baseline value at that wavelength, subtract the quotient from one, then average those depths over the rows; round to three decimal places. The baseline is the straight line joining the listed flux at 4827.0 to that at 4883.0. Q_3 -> -0.004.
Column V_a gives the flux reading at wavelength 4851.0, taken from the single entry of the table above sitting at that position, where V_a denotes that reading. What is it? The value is 41.7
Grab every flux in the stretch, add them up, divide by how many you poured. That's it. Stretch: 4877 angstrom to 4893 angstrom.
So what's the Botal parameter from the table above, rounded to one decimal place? 39.6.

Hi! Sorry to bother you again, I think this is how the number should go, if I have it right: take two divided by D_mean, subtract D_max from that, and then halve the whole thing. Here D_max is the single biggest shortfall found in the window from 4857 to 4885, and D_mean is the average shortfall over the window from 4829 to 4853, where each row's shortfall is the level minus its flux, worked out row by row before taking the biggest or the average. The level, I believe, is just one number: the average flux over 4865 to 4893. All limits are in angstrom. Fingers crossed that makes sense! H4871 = -2.06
